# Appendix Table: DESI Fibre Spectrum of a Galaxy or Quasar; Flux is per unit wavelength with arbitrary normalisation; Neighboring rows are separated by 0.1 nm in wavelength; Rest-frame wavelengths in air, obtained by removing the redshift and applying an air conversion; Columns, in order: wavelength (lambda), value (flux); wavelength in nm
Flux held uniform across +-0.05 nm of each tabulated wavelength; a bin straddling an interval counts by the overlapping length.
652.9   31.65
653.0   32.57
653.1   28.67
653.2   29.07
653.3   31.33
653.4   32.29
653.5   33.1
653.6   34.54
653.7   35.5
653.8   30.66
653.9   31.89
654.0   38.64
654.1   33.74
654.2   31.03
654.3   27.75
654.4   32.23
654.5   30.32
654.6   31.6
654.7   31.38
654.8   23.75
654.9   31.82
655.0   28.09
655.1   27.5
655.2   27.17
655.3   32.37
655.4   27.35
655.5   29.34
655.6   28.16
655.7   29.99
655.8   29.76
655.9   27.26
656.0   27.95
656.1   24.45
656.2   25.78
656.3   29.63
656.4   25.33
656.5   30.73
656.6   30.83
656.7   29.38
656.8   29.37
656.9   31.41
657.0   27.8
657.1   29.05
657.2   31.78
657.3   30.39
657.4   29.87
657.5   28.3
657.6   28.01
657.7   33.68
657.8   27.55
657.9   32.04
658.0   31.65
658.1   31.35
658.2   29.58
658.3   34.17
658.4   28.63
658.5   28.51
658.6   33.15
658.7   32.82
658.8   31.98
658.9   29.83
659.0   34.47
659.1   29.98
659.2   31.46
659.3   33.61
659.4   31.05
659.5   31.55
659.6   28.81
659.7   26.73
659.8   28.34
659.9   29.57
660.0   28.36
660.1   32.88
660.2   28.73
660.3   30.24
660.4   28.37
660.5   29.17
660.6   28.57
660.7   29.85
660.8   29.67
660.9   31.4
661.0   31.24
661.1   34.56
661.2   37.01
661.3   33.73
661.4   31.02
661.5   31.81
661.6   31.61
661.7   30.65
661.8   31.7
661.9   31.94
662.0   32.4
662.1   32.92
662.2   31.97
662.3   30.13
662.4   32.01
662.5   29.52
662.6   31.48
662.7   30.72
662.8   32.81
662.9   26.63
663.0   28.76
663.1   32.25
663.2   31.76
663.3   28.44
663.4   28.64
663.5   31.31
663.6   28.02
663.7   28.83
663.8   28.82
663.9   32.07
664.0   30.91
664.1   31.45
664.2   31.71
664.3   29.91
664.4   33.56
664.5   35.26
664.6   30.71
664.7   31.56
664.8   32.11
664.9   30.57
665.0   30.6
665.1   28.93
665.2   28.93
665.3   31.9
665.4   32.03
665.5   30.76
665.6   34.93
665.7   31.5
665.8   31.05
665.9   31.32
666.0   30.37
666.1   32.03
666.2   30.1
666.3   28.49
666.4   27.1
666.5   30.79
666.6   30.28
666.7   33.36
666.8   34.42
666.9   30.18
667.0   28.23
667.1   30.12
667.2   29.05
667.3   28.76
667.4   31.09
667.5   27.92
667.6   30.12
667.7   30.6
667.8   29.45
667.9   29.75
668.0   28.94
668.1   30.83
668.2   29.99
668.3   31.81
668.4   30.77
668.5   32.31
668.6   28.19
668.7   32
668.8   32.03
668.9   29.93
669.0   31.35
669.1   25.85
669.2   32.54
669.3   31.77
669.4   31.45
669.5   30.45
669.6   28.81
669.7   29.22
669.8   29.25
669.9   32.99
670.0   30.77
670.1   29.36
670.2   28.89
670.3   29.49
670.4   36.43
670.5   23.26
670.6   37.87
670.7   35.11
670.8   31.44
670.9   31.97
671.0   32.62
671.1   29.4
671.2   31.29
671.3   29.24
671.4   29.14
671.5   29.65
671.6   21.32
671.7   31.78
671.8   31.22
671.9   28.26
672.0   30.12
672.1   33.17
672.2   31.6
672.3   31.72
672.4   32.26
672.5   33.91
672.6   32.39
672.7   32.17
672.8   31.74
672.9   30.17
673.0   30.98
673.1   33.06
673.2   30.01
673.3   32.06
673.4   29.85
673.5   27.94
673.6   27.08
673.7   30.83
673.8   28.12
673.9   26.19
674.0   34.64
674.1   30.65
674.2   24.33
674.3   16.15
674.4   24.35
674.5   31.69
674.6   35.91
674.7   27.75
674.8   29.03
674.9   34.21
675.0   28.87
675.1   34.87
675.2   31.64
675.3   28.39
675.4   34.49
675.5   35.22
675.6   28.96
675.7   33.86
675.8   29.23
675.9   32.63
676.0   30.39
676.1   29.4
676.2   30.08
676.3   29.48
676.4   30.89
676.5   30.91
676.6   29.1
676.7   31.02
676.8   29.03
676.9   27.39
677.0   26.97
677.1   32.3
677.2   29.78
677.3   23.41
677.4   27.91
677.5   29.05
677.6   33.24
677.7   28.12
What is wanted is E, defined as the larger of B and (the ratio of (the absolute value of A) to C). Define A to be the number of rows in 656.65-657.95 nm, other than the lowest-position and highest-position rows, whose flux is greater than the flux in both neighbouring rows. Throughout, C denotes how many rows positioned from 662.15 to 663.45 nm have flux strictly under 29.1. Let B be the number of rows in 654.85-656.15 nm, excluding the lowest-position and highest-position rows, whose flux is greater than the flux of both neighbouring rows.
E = 4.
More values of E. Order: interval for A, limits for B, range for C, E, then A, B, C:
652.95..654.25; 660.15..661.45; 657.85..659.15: 5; 2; 5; 2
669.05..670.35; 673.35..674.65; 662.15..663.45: 2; 2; 2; 4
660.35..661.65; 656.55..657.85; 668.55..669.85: 3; 5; 3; 3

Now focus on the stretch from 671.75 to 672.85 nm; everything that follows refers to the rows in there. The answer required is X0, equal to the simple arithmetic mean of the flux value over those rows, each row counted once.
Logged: 31.7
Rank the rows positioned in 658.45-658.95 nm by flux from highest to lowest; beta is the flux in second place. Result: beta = 32.82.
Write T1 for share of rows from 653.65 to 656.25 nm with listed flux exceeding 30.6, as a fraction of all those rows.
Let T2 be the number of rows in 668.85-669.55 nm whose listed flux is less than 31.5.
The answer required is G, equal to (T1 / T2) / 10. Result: 0.008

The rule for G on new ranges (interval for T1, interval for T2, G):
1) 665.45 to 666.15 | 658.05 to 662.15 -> 0.004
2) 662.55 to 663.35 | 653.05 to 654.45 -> 0.010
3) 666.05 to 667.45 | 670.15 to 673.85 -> 0.002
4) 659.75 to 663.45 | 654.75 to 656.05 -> 0.005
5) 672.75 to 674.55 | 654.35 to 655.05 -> 0.011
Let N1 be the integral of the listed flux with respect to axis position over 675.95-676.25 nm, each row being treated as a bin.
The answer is 9.0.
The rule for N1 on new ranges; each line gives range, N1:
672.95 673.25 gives 9.4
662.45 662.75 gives 9.2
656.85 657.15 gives 8.8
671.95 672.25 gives 9.5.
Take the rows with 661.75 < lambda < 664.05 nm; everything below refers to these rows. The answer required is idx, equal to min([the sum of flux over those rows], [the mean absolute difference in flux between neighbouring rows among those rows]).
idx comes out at 1.8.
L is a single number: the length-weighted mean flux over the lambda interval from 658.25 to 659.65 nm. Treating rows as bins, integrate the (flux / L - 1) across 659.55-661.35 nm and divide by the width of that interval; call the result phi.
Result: -0.033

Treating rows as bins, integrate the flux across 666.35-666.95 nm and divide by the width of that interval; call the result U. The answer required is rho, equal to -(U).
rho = -31.0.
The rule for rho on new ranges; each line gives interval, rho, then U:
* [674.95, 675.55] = -32.2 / 32.2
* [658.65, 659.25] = -31.8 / 31.8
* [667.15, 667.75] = -29.6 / 29.6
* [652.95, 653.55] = -31.2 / 31.2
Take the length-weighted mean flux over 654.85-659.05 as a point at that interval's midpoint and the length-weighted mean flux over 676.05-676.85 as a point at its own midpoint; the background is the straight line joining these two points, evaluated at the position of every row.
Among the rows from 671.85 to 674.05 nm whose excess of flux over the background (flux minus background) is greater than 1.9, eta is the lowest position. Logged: 672.1 nm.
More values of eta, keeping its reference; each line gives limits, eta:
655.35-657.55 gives 657.2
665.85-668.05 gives 666.1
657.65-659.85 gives 657.7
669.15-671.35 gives 669.2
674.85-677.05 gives 674.9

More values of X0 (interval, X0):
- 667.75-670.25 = 30.3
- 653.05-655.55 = 30.8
